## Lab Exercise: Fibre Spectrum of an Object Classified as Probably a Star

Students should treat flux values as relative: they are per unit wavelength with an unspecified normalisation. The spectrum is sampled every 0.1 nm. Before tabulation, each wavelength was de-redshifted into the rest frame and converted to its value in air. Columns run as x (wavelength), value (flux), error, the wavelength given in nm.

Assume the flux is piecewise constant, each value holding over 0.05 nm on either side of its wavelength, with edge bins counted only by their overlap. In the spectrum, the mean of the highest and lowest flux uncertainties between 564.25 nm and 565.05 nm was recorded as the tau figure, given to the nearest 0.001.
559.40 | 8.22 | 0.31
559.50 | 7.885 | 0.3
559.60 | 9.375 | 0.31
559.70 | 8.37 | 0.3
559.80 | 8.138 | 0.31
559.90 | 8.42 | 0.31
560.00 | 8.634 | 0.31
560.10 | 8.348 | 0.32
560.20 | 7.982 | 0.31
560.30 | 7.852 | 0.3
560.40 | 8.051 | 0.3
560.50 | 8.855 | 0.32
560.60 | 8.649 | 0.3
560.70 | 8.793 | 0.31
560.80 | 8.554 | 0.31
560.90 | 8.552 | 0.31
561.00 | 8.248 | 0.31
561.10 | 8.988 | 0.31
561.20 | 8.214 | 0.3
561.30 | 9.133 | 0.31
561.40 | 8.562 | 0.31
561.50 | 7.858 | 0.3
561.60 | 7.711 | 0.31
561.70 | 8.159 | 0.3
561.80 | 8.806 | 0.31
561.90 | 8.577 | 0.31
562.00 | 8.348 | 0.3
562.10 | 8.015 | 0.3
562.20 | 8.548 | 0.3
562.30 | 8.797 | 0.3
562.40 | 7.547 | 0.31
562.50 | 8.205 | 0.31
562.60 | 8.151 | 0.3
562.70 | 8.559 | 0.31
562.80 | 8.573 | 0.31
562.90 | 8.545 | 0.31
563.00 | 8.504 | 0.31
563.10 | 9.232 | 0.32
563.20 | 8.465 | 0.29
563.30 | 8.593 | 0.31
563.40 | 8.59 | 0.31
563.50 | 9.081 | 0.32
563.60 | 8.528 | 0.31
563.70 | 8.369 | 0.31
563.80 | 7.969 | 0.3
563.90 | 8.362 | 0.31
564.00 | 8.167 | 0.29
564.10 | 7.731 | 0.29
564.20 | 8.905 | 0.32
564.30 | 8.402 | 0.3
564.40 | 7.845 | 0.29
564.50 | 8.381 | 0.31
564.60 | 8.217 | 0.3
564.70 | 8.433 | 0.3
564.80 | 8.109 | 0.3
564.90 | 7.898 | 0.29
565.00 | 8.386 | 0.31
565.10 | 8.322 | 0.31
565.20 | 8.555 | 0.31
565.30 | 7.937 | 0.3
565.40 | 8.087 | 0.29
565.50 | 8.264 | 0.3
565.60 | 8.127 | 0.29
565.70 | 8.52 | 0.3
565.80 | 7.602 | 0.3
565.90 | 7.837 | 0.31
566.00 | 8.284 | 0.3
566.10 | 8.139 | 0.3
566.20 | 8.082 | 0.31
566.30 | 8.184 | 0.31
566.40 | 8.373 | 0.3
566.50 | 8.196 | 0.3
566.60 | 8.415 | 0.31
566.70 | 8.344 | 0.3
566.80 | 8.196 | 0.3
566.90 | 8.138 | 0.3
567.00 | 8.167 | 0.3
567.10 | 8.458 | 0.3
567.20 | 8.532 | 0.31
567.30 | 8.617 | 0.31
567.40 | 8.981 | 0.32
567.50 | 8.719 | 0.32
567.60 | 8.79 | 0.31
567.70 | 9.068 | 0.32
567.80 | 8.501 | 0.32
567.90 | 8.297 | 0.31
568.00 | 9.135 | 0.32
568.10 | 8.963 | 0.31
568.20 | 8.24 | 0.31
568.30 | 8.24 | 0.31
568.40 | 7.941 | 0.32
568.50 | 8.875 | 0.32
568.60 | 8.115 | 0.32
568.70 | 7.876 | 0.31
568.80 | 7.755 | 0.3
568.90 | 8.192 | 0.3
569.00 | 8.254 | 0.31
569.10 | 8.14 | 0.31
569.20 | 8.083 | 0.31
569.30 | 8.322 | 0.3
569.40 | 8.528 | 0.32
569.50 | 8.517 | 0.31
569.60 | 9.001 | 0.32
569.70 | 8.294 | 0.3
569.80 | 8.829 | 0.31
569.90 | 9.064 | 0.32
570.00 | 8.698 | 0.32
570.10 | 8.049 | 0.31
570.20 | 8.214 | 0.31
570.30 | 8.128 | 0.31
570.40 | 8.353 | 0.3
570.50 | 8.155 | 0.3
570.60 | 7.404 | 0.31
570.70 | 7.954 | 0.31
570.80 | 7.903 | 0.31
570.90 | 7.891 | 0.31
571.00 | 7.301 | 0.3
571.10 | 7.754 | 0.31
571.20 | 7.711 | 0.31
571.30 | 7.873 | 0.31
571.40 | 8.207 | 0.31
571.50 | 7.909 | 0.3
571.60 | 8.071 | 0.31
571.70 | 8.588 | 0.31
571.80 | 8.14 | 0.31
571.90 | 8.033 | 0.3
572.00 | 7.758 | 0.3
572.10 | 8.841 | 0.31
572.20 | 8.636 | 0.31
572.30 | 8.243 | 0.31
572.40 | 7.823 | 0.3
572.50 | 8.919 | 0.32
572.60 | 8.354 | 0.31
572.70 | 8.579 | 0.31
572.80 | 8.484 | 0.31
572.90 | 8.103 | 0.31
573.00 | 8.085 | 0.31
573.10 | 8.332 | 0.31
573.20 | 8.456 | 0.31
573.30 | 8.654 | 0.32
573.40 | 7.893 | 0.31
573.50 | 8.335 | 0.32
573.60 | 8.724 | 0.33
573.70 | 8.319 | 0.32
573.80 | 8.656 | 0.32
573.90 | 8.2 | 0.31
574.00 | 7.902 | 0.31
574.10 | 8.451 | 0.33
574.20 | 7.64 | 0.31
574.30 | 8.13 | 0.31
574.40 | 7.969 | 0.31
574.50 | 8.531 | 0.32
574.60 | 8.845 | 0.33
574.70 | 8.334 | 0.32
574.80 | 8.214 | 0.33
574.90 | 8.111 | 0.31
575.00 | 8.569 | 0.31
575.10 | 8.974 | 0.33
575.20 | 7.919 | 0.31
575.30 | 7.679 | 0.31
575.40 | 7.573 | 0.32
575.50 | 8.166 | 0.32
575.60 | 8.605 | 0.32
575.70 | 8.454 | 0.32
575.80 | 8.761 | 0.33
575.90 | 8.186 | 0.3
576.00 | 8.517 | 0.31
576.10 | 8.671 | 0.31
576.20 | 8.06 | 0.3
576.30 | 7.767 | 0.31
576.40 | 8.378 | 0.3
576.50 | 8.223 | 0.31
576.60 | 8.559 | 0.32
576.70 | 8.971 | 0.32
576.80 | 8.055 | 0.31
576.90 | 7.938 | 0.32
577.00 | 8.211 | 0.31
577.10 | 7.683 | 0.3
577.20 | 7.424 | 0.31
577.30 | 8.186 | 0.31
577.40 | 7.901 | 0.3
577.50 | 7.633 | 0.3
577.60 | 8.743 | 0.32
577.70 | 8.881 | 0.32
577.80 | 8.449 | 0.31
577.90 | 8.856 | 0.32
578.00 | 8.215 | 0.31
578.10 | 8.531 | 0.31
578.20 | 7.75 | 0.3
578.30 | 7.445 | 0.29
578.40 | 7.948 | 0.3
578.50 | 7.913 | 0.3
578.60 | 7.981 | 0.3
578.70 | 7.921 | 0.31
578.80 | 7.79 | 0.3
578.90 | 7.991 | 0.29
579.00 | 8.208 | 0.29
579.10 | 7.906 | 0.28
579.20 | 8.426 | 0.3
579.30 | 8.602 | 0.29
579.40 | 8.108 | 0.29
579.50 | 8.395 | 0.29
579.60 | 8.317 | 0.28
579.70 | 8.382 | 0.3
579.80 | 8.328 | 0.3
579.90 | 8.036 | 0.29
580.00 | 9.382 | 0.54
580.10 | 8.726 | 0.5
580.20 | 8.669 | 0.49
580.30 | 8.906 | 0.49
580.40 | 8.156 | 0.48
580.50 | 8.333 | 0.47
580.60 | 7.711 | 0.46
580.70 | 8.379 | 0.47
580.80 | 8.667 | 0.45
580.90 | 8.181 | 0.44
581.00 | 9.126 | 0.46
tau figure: 0.300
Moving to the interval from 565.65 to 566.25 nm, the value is 0.305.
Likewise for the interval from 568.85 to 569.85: 0.310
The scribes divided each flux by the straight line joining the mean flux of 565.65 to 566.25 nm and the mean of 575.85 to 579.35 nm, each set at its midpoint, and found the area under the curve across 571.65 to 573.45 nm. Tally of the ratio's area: 1.84 nm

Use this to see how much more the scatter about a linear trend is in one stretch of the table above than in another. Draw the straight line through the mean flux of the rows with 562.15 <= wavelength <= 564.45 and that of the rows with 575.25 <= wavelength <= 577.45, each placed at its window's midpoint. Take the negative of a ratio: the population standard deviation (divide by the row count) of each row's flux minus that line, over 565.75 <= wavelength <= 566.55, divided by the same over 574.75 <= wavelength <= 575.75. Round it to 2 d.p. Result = -0.58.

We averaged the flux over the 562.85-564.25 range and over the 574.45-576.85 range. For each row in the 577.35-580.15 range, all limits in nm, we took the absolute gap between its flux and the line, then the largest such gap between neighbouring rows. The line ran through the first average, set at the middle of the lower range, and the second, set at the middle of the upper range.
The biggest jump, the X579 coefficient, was 0.858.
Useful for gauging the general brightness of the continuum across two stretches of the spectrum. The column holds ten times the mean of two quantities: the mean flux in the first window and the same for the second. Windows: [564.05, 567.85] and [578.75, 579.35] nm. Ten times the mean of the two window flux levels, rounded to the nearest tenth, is 82.3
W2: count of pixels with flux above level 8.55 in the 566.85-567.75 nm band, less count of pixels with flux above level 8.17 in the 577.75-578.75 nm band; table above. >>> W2 1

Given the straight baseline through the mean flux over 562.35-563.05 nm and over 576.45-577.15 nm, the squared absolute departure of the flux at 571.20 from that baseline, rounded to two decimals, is 0.30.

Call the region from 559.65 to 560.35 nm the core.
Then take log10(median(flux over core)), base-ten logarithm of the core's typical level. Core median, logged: 0.922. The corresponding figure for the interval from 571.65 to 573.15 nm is 0.921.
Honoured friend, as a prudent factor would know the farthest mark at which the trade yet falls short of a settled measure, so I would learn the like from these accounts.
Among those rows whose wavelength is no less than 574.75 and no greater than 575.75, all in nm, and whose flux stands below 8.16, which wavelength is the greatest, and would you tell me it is 575.40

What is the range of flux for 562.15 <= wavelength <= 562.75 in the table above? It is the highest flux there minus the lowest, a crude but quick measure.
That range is 1.25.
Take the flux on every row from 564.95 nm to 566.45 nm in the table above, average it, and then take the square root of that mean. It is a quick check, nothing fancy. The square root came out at 2.86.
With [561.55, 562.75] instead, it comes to 2.88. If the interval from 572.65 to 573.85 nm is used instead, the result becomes 2.90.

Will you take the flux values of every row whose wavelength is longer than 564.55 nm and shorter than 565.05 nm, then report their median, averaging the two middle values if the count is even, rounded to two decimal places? 8.22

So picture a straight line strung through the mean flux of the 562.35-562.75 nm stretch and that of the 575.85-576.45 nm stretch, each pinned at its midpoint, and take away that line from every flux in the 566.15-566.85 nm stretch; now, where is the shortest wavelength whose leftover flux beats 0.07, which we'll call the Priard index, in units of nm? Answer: 566.40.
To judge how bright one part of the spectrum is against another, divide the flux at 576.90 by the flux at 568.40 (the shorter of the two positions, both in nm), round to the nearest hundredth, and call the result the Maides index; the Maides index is 1.00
